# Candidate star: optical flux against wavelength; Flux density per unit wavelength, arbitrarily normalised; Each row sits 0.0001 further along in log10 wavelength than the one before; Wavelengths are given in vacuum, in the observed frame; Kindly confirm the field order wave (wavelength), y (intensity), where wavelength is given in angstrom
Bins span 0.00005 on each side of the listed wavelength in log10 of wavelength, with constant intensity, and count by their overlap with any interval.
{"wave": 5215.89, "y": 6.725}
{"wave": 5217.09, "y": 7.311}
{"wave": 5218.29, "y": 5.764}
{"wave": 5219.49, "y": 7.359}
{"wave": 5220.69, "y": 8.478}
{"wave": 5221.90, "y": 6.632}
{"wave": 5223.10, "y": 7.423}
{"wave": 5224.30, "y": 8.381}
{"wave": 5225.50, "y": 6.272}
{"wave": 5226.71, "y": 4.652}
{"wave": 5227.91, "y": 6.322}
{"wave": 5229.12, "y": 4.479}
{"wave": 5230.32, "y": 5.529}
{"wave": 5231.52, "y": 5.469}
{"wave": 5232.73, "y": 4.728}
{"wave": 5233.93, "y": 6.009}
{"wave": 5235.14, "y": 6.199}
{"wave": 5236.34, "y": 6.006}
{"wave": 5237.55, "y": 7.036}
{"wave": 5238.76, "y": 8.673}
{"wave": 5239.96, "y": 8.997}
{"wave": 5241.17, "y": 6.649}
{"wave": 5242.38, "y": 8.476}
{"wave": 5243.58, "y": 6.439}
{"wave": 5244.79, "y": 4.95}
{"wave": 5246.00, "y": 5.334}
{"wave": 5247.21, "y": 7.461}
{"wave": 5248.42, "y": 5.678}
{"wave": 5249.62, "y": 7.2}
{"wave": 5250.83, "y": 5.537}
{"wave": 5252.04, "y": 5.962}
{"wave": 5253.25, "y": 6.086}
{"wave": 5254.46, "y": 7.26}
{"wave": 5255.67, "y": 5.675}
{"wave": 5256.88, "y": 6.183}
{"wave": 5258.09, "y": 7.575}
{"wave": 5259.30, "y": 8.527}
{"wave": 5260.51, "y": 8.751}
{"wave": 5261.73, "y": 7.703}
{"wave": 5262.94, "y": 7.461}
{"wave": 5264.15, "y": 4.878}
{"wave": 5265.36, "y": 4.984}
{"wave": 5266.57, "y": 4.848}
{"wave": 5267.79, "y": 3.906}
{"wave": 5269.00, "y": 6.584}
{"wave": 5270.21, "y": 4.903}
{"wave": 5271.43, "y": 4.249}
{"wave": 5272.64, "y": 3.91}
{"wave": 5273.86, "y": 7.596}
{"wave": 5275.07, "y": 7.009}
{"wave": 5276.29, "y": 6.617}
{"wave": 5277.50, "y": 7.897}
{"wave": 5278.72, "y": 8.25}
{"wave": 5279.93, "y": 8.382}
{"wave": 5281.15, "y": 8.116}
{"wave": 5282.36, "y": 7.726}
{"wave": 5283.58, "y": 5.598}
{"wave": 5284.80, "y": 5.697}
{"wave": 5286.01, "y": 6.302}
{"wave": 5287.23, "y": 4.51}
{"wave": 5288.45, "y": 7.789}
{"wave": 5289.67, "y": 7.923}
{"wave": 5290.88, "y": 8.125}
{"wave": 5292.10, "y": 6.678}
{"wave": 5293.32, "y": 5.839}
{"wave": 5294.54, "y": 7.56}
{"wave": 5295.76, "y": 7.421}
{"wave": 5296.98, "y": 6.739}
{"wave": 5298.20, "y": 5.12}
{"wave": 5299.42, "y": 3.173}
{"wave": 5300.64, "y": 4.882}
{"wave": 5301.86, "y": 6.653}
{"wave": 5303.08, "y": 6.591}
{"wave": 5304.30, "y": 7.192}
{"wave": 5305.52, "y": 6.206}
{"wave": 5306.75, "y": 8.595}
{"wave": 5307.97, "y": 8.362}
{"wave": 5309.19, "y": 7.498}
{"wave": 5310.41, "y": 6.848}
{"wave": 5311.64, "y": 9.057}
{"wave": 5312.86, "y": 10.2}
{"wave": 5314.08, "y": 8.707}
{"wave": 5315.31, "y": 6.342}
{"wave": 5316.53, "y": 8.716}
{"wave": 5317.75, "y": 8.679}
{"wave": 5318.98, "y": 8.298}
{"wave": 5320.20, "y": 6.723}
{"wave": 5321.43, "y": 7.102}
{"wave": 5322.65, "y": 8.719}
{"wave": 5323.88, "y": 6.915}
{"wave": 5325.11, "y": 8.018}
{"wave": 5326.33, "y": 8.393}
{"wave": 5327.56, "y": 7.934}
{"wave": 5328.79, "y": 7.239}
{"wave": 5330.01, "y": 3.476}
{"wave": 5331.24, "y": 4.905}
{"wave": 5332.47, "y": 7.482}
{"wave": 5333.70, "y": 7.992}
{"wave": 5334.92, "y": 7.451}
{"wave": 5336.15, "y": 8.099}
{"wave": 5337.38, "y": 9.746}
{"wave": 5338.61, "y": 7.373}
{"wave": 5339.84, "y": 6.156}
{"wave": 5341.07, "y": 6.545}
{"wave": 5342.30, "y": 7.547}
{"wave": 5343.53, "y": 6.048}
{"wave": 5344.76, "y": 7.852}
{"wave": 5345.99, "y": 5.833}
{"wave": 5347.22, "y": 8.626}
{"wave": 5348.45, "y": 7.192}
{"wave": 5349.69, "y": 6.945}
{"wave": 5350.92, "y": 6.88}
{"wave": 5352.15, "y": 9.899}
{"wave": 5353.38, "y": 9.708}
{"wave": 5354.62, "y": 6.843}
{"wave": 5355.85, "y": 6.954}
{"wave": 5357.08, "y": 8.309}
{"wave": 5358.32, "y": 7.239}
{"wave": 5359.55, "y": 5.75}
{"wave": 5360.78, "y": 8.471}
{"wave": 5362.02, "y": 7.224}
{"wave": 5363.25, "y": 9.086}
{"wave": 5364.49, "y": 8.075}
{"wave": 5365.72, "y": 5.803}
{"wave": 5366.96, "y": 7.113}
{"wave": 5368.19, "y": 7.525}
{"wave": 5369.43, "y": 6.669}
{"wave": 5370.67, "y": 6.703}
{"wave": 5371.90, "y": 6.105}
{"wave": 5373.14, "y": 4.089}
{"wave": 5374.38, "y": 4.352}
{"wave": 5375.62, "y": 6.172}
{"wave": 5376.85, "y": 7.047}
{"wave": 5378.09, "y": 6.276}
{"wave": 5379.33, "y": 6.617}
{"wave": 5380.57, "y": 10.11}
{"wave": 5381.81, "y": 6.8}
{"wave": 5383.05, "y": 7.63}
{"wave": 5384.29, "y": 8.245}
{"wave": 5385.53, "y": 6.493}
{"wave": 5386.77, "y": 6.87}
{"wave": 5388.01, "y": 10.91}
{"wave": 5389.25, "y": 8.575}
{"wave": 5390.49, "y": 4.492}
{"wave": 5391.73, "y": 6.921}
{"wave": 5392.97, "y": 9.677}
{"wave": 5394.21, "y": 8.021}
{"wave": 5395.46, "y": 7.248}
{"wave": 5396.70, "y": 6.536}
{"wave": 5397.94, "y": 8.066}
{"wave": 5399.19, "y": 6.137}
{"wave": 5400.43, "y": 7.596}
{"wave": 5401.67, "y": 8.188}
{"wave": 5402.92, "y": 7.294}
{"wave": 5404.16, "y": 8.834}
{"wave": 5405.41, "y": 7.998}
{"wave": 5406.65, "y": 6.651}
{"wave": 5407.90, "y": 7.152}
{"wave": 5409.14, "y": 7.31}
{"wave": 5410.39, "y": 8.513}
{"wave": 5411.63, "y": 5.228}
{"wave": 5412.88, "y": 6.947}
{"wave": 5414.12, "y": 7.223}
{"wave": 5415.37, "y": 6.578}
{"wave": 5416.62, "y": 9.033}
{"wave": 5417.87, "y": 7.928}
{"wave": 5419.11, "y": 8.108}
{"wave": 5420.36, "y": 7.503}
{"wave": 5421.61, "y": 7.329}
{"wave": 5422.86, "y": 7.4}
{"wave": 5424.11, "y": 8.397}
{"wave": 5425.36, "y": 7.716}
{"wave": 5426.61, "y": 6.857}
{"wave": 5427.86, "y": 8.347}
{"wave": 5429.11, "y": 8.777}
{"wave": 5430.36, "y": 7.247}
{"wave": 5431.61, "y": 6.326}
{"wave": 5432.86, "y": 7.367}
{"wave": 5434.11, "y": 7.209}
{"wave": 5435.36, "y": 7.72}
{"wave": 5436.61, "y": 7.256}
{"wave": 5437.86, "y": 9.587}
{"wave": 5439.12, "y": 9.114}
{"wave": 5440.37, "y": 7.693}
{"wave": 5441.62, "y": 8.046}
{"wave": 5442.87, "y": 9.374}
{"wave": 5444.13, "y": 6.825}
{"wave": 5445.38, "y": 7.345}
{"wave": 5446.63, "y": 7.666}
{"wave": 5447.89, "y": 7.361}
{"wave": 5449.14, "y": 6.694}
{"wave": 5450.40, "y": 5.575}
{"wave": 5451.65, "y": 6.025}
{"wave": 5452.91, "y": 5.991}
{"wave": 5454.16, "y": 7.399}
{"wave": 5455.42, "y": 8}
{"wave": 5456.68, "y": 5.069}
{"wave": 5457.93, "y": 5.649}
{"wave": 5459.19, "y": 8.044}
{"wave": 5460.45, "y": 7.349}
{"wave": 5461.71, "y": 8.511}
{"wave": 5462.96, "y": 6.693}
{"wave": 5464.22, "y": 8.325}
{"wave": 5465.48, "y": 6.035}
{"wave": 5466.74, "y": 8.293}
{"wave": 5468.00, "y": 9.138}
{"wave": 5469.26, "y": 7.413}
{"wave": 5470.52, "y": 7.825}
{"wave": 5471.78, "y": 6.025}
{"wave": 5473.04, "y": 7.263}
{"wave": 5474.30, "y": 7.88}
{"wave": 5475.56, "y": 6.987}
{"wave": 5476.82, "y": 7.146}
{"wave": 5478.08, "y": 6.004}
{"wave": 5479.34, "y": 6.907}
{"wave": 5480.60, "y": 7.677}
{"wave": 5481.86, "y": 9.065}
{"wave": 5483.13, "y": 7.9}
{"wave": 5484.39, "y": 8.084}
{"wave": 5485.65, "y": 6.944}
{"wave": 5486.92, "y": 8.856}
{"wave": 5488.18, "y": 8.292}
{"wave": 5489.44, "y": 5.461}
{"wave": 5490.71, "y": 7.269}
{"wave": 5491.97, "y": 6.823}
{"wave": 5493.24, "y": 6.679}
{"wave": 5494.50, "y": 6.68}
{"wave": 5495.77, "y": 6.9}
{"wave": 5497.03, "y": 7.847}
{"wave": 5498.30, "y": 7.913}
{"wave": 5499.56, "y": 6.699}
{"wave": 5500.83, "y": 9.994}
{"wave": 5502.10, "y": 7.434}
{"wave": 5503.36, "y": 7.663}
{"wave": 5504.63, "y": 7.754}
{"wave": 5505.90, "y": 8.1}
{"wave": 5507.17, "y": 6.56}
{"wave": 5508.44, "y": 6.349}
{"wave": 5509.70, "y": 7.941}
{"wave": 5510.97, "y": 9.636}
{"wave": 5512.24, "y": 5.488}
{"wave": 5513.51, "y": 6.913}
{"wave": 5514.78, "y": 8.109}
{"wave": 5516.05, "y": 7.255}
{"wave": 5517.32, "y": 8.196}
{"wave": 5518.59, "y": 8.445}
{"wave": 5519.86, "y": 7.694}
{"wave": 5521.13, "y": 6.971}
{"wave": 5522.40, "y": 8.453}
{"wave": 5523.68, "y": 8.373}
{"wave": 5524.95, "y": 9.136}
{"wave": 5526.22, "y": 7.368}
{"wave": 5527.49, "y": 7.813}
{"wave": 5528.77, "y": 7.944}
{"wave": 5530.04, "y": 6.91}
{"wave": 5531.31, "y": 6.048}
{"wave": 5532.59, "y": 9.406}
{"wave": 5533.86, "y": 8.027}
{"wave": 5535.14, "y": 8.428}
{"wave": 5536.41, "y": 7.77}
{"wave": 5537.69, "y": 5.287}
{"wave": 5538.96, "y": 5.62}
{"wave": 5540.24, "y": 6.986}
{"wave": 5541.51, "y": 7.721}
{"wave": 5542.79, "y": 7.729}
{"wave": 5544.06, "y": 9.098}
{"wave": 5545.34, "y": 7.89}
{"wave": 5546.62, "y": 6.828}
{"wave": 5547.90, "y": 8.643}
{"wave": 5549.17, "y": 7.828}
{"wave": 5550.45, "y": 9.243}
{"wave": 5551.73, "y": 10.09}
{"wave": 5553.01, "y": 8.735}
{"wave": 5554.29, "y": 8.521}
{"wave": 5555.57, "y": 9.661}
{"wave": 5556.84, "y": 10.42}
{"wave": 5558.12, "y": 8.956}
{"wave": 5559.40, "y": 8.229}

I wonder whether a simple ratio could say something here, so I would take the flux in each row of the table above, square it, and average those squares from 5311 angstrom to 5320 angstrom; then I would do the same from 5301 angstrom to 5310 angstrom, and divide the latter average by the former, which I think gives 0.72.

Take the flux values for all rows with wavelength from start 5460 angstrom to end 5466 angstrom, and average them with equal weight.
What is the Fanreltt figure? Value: 7.4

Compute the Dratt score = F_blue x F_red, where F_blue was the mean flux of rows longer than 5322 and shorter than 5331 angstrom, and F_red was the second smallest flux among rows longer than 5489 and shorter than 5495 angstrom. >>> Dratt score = 48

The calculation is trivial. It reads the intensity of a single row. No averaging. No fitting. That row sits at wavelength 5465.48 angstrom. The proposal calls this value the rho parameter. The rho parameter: 6.035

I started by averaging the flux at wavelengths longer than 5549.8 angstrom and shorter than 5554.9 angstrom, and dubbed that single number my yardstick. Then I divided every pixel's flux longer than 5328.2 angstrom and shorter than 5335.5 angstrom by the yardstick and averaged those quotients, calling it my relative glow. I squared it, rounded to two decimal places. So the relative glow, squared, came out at 0.49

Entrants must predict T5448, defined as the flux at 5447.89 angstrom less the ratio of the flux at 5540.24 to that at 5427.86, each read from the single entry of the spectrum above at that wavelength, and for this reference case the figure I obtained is 6.5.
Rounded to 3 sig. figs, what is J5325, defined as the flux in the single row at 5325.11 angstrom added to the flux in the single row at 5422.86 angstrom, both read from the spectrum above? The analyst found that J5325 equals 15.4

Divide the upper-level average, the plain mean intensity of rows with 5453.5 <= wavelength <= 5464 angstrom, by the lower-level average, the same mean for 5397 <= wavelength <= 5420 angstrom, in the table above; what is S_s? 0.95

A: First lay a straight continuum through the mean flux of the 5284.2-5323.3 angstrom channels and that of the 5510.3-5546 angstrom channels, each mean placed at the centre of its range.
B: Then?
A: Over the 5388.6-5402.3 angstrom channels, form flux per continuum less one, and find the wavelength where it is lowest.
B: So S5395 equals 5390.49 angstrom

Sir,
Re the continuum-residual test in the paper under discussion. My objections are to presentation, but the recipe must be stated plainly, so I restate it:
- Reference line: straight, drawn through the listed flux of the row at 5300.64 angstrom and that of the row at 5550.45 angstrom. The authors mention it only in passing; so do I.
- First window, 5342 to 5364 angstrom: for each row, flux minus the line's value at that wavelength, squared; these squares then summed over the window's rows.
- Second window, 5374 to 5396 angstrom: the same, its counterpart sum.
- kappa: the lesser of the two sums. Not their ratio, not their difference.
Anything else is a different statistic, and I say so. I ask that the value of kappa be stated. 66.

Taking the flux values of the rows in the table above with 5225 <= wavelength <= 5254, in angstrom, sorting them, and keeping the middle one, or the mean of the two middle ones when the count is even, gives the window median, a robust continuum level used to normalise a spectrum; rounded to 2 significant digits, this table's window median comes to 6.0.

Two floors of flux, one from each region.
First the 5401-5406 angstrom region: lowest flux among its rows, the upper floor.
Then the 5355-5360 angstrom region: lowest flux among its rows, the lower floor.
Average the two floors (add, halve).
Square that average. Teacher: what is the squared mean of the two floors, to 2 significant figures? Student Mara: 43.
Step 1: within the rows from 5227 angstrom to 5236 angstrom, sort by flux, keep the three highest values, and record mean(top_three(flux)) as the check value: 6.2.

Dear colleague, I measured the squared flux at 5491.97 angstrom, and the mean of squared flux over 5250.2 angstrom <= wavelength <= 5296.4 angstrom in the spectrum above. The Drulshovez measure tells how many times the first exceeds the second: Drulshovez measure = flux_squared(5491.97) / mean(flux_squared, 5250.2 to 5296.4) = 1.0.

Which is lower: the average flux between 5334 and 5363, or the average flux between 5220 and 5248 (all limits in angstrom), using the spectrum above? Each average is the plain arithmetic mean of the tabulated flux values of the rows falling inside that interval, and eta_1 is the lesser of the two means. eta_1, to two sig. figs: 6.5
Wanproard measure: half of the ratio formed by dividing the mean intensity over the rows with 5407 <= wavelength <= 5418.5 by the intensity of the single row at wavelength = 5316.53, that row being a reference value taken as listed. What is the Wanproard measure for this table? 0.42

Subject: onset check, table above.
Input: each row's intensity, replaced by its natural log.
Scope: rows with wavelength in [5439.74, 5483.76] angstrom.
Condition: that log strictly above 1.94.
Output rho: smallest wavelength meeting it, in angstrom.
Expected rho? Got 5440.37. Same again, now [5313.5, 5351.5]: 5314.08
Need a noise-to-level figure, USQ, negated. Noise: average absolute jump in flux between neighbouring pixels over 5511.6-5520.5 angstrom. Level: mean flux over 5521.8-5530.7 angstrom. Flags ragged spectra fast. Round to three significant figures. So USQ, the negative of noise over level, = -0.113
